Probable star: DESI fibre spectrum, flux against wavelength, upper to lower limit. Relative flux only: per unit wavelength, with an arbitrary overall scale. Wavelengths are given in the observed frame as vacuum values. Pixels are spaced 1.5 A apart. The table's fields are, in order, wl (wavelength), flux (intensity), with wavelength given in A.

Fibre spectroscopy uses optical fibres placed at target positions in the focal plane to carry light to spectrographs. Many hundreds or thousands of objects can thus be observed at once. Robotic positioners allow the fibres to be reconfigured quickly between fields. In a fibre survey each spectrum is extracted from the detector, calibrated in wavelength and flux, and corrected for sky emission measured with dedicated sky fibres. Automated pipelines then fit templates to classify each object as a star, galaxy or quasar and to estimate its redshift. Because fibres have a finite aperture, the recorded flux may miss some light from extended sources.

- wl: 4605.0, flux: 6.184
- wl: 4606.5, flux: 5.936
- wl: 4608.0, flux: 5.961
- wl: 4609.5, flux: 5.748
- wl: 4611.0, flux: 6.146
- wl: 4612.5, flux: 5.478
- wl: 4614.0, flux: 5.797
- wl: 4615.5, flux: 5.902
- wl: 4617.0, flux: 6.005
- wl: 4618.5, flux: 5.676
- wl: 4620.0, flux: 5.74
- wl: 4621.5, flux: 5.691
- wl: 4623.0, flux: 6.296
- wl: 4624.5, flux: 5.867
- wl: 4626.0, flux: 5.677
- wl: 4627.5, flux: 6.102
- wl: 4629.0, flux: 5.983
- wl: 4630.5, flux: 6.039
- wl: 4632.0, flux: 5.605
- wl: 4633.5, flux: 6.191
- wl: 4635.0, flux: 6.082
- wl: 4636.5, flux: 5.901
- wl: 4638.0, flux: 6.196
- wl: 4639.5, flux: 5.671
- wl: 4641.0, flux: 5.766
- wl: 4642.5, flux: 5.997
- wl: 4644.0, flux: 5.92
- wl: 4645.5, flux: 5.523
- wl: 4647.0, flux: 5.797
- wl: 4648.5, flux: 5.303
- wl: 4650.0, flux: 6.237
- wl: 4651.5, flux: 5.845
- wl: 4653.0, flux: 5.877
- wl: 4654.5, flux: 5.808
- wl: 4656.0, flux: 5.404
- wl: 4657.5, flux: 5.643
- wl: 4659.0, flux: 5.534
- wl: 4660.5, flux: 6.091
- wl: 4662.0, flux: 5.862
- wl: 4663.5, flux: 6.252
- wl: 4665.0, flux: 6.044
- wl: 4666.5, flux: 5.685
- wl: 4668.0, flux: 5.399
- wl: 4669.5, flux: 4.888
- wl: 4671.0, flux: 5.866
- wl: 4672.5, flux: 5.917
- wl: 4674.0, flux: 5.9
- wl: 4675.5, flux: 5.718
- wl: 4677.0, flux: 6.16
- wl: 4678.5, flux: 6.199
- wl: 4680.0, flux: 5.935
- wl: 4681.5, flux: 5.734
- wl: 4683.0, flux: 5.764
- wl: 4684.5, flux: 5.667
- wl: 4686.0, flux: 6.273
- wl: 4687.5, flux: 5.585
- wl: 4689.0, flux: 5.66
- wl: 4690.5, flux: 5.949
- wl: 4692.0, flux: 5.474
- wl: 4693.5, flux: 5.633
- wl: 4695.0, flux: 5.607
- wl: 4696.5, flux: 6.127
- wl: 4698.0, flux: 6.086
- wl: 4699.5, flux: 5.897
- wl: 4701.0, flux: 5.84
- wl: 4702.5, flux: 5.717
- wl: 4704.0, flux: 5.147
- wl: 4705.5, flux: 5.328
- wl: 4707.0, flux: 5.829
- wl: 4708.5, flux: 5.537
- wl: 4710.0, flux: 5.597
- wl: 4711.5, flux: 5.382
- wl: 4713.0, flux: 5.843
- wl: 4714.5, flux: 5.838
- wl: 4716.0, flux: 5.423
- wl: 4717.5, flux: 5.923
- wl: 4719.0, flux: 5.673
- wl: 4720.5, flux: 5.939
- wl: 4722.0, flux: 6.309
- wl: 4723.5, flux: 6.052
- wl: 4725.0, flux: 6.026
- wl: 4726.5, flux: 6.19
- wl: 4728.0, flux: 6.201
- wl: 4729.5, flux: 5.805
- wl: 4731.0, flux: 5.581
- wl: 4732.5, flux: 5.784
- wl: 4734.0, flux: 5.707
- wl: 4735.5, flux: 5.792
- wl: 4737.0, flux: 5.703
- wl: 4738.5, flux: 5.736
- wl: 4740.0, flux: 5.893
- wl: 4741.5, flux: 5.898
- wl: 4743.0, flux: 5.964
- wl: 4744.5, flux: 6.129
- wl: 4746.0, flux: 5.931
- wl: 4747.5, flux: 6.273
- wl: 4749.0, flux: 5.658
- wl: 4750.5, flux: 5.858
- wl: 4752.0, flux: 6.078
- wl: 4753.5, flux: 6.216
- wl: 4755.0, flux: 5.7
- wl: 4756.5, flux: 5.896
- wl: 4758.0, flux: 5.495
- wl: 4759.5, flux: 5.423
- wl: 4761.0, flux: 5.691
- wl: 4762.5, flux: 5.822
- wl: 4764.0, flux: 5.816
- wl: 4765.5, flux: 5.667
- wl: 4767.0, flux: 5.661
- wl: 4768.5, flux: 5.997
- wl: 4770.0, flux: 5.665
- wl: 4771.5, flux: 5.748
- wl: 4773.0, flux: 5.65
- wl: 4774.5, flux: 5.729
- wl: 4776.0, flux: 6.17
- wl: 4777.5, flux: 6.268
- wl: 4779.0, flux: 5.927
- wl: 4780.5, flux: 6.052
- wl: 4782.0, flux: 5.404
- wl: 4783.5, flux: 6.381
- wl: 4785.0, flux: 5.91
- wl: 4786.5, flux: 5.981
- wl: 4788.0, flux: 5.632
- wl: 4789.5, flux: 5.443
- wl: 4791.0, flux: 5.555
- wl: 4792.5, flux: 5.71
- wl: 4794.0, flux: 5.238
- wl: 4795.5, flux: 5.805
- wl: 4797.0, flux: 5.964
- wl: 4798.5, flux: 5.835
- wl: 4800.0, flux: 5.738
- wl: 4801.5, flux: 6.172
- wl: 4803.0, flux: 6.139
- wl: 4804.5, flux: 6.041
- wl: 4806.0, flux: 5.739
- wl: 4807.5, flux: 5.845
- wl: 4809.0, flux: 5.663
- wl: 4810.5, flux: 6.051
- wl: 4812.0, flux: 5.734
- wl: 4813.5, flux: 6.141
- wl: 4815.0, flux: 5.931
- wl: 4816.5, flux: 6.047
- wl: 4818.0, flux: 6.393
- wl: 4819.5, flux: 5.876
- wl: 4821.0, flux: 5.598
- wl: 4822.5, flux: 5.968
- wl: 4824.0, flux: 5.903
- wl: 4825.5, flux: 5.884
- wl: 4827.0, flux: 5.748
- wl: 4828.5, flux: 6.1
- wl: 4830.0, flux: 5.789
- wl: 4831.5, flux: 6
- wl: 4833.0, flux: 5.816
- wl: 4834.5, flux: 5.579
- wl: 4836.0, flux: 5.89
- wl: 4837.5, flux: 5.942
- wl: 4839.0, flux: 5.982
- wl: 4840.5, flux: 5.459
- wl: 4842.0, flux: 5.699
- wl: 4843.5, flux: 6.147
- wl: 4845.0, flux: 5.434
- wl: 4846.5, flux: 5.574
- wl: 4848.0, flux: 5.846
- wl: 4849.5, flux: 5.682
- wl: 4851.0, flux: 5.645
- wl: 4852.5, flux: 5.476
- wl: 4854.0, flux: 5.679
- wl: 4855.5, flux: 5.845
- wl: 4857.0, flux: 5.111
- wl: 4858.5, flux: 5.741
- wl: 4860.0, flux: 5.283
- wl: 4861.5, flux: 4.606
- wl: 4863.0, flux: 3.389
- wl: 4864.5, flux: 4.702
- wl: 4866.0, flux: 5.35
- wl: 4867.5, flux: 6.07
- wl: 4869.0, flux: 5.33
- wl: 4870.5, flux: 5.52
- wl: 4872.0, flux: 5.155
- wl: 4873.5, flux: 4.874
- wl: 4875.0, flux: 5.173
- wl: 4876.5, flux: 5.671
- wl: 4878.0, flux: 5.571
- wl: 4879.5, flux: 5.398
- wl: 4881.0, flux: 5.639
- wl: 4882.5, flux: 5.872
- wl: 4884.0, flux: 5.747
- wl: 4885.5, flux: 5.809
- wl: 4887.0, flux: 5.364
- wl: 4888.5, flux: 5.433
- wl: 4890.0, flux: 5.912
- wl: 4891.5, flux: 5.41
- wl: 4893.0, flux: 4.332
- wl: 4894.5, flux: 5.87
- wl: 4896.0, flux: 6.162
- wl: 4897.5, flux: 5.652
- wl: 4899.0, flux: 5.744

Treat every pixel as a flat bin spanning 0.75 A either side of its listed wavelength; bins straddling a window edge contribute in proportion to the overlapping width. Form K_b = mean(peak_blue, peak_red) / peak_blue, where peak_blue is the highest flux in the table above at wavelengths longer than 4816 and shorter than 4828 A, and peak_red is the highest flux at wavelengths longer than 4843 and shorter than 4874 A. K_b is 0.981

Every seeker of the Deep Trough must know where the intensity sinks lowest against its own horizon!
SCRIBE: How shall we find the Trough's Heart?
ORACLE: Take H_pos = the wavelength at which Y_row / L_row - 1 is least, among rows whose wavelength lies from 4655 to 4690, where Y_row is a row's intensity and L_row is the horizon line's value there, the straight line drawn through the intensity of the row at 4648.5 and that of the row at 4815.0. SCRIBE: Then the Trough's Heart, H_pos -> 4669.5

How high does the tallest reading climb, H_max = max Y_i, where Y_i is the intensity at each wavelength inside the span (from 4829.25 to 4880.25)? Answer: 6.147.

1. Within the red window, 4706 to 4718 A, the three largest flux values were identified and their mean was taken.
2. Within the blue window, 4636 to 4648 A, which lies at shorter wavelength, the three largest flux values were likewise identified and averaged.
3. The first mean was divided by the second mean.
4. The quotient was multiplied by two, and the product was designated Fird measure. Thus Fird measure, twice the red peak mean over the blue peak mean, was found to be 1.944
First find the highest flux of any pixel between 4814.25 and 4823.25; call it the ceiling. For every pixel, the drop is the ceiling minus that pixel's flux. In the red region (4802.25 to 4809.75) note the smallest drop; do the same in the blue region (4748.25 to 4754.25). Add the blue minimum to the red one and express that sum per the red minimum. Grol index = 1.7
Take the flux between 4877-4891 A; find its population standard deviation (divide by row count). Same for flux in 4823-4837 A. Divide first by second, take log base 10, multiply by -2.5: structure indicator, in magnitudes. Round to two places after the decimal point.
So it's -0.36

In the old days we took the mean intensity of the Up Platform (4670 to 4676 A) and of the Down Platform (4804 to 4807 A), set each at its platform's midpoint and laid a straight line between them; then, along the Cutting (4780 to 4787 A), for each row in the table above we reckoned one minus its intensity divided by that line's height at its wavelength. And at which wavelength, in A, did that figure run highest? 4782.0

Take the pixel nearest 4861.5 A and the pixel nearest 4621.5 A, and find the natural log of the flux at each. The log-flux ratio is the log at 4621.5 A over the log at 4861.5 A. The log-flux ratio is 1.14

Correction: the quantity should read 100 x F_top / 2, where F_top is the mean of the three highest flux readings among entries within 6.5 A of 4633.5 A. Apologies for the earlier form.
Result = 308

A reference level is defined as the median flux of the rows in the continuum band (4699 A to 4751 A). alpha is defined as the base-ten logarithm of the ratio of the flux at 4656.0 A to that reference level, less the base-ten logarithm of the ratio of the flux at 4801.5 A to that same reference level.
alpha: -0.058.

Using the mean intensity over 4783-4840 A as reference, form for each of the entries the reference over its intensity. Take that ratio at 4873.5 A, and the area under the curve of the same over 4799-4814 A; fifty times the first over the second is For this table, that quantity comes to 4.05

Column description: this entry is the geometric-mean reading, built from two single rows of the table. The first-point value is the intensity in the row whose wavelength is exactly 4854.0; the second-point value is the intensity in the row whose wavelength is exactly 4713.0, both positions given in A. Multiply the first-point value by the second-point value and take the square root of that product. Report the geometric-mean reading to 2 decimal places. 5.76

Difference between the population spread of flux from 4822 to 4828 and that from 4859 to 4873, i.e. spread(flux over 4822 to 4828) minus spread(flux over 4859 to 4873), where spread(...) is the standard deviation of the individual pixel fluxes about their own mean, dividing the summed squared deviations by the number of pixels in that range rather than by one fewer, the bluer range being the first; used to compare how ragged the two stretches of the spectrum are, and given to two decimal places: -0.63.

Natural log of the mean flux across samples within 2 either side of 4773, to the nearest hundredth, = 1.74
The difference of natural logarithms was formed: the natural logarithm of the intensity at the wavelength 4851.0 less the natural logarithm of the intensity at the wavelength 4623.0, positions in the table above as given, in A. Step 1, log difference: -0.11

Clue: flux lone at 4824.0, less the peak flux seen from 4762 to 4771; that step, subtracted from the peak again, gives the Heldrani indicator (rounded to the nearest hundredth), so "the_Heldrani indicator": 6.09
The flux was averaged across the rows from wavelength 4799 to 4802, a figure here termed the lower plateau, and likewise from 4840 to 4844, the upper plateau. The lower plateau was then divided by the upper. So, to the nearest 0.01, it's 1.03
